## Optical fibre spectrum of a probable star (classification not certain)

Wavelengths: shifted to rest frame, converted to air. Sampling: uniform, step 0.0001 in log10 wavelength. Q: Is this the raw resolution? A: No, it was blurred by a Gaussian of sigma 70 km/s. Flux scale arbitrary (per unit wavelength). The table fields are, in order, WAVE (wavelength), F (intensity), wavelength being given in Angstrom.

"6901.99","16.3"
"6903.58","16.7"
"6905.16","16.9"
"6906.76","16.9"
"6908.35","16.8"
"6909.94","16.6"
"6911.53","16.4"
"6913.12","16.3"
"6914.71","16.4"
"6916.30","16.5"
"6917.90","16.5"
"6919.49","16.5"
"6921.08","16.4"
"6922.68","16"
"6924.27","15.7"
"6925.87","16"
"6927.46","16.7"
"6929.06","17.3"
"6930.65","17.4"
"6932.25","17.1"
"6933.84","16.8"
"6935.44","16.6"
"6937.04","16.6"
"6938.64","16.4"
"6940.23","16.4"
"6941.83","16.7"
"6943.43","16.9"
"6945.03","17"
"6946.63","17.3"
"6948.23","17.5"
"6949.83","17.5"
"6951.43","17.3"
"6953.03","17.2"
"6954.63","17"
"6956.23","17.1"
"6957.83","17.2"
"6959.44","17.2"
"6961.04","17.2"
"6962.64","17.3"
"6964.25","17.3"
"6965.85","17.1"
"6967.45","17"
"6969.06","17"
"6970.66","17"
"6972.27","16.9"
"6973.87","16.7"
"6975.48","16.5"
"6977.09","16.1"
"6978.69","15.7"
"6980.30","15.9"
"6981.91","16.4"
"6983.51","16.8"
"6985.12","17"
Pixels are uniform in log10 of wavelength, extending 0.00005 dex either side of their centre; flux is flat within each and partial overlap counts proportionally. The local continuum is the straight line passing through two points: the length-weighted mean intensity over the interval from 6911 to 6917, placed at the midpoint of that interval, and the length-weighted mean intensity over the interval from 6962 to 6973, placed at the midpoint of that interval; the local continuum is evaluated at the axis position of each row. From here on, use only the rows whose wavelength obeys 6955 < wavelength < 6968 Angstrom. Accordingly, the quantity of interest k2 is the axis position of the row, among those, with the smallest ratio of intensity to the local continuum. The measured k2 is 6967.45 Angstrom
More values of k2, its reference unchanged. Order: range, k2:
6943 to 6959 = 6954.63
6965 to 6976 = 6975.48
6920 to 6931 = 6924.27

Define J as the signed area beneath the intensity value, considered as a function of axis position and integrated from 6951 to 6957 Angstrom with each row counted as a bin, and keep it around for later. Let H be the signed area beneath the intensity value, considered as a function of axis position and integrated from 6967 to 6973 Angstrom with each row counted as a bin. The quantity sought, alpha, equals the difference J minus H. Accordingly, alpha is 1.2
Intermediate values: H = 102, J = 103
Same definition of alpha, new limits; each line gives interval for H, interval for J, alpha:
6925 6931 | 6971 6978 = 15.2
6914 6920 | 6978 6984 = -1.7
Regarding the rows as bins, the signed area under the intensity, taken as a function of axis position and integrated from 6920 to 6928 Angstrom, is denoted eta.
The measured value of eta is 129.3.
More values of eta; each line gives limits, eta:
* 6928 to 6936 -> 136.3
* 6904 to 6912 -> 133.9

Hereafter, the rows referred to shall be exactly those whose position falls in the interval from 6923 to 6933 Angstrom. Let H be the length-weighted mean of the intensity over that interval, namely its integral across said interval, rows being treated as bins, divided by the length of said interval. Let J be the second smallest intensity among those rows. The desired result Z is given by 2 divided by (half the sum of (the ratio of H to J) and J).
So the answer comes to 0.235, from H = 16.7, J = 16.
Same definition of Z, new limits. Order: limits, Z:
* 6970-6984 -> 0.236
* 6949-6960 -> 0.221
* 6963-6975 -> 0.223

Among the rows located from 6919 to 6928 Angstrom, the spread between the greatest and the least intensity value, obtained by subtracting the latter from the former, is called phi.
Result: 1.0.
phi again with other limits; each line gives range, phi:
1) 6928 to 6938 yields 0.8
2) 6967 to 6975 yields 0.3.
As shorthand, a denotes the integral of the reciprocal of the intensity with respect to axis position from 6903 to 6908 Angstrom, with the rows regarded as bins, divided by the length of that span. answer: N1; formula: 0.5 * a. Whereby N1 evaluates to 0.0297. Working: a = 0.0594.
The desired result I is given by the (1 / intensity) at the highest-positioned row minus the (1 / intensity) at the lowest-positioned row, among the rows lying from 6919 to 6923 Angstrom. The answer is 0.002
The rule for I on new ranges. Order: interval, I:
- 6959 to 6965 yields 0.000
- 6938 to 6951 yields -0.004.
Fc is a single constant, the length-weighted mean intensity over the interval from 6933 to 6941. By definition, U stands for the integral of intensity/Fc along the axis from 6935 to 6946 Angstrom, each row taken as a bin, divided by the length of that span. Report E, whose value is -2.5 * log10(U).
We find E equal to -0.006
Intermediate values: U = 1.01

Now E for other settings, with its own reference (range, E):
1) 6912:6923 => 0.012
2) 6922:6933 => -0.002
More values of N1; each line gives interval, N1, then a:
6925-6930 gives 0.0300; 0.0600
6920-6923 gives 0.0307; 0.0615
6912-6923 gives 0.0305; 0.0610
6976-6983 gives 0.0311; 0.0623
